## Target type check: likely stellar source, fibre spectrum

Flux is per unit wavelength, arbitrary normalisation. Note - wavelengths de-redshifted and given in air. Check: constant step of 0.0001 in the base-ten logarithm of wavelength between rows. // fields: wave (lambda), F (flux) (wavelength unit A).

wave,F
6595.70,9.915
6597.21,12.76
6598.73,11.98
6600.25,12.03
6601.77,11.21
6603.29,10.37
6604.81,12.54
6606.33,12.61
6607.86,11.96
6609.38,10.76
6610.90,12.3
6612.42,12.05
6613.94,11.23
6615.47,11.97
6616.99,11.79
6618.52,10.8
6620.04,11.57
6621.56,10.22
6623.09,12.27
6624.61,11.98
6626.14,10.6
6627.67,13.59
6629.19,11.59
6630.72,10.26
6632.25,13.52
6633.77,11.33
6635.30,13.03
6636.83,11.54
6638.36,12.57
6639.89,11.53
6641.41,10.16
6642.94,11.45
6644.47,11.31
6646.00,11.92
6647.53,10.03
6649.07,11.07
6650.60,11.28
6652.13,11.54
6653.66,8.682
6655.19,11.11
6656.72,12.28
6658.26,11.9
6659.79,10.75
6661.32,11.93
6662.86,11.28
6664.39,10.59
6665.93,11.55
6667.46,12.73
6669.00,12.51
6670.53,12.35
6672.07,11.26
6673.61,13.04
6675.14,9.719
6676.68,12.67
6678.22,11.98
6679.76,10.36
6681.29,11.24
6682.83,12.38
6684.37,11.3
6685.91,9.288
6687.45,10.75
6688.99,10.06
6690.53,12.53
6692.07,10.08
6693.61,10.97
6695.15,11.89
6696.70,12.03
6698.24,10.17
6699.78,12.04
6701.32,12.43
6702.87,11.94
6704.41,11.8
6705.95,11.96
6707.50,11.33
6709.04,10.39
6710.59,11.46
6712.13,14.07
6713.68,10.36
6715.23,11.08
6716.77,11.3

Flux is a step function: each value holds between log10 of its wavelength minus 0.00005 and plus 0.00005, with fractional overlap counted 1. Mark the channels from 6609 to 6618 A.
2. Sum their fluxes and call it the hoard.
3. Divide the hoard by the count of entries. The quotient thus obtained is 11.7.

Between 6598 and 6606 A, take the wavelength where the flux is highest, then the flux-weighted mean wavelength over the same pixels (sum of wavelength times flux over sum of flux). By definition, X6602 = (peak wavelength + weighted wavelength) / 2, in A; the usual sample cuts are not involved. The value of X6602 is 6603.3 A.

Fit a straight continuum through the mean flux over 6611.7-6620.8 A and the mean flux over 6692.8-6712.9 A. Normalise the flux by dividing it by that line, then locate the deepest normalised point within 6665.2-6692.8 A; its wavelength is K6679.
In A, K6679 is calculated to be 6685.91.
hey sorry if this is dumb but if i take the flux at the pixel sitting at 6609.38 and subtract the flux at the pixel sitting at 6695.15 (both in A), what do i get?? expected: -1.1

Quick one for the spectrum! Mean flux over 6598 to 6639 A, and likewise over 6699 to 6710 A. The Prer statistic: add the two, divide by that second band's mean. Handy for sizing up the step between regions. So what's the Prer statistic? 2.006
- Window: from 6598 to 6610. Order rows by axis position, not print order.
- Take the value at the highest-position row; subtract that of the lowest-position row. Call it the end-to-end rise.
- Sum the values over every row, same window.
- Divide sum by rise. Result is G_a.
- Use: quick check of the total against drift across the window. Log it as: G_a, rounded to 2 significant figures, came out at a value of -77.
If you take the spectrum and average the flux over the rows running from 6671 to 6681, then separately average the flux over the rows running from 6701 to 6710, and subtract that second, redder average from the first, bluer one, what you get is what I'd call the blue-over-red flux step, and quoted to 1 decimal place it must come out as -0.1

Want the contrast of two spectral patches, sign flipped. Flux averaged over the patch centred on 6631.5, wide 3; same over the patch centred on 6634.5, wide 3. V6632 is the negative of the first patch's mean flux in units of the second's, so -0.98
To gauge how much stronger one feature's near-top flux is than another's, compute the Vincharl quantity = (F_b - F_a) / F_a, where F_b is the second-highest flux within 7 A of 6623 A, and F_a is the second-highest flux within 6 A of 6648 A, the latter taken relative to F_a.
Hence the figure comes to 0.06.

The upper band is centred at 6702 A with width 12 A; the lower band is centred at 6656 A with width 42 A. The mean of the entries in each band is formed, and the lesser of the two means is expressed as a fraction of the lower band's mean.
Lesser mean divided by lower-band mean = 1.00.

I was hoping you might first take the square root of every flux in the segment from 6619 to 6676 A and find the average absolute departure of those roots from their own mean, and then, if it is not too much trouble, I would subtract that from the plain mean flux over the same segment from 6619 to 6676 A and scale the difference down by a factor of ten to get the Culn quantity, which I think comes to 1.14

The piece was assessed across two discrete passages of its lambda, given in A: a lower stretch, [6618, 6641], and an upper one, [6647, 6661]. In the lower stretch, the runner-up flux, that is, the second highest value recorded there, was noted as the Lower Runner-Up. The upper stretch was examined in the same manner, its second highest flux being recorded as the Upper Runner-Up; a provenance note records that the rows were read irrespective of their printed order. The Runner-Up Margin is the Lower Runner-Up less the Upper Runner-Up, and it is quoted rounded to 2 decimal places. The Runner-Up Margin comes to 1.62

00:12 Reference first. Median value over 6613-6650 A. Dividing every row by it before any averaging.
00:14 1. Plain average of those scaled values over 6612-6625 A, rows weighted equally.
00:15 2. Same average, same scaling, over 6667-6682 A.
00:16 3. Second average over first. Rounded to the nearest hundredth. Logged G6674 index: 1.02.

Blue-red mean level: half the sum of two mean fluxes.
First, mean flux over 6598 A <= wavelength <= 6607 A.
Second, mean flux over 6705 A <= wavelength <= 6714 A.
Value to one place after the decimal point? 11.7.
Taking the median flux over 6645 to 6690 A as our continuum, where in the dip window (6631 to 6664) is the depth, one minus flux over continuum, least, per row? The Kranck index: 6632.25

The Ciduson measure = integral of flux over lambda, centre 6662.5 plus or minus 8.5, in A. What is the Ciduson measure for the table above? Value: 198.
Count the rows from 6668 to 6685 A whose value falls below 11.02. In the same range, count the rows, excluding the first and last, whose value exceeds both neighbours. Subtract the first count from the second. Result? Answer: 1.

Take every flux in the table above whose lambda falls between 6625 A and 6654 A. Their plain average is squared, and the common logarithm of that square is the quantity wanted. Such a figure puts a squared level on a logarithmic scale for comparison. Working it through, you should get 2.12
